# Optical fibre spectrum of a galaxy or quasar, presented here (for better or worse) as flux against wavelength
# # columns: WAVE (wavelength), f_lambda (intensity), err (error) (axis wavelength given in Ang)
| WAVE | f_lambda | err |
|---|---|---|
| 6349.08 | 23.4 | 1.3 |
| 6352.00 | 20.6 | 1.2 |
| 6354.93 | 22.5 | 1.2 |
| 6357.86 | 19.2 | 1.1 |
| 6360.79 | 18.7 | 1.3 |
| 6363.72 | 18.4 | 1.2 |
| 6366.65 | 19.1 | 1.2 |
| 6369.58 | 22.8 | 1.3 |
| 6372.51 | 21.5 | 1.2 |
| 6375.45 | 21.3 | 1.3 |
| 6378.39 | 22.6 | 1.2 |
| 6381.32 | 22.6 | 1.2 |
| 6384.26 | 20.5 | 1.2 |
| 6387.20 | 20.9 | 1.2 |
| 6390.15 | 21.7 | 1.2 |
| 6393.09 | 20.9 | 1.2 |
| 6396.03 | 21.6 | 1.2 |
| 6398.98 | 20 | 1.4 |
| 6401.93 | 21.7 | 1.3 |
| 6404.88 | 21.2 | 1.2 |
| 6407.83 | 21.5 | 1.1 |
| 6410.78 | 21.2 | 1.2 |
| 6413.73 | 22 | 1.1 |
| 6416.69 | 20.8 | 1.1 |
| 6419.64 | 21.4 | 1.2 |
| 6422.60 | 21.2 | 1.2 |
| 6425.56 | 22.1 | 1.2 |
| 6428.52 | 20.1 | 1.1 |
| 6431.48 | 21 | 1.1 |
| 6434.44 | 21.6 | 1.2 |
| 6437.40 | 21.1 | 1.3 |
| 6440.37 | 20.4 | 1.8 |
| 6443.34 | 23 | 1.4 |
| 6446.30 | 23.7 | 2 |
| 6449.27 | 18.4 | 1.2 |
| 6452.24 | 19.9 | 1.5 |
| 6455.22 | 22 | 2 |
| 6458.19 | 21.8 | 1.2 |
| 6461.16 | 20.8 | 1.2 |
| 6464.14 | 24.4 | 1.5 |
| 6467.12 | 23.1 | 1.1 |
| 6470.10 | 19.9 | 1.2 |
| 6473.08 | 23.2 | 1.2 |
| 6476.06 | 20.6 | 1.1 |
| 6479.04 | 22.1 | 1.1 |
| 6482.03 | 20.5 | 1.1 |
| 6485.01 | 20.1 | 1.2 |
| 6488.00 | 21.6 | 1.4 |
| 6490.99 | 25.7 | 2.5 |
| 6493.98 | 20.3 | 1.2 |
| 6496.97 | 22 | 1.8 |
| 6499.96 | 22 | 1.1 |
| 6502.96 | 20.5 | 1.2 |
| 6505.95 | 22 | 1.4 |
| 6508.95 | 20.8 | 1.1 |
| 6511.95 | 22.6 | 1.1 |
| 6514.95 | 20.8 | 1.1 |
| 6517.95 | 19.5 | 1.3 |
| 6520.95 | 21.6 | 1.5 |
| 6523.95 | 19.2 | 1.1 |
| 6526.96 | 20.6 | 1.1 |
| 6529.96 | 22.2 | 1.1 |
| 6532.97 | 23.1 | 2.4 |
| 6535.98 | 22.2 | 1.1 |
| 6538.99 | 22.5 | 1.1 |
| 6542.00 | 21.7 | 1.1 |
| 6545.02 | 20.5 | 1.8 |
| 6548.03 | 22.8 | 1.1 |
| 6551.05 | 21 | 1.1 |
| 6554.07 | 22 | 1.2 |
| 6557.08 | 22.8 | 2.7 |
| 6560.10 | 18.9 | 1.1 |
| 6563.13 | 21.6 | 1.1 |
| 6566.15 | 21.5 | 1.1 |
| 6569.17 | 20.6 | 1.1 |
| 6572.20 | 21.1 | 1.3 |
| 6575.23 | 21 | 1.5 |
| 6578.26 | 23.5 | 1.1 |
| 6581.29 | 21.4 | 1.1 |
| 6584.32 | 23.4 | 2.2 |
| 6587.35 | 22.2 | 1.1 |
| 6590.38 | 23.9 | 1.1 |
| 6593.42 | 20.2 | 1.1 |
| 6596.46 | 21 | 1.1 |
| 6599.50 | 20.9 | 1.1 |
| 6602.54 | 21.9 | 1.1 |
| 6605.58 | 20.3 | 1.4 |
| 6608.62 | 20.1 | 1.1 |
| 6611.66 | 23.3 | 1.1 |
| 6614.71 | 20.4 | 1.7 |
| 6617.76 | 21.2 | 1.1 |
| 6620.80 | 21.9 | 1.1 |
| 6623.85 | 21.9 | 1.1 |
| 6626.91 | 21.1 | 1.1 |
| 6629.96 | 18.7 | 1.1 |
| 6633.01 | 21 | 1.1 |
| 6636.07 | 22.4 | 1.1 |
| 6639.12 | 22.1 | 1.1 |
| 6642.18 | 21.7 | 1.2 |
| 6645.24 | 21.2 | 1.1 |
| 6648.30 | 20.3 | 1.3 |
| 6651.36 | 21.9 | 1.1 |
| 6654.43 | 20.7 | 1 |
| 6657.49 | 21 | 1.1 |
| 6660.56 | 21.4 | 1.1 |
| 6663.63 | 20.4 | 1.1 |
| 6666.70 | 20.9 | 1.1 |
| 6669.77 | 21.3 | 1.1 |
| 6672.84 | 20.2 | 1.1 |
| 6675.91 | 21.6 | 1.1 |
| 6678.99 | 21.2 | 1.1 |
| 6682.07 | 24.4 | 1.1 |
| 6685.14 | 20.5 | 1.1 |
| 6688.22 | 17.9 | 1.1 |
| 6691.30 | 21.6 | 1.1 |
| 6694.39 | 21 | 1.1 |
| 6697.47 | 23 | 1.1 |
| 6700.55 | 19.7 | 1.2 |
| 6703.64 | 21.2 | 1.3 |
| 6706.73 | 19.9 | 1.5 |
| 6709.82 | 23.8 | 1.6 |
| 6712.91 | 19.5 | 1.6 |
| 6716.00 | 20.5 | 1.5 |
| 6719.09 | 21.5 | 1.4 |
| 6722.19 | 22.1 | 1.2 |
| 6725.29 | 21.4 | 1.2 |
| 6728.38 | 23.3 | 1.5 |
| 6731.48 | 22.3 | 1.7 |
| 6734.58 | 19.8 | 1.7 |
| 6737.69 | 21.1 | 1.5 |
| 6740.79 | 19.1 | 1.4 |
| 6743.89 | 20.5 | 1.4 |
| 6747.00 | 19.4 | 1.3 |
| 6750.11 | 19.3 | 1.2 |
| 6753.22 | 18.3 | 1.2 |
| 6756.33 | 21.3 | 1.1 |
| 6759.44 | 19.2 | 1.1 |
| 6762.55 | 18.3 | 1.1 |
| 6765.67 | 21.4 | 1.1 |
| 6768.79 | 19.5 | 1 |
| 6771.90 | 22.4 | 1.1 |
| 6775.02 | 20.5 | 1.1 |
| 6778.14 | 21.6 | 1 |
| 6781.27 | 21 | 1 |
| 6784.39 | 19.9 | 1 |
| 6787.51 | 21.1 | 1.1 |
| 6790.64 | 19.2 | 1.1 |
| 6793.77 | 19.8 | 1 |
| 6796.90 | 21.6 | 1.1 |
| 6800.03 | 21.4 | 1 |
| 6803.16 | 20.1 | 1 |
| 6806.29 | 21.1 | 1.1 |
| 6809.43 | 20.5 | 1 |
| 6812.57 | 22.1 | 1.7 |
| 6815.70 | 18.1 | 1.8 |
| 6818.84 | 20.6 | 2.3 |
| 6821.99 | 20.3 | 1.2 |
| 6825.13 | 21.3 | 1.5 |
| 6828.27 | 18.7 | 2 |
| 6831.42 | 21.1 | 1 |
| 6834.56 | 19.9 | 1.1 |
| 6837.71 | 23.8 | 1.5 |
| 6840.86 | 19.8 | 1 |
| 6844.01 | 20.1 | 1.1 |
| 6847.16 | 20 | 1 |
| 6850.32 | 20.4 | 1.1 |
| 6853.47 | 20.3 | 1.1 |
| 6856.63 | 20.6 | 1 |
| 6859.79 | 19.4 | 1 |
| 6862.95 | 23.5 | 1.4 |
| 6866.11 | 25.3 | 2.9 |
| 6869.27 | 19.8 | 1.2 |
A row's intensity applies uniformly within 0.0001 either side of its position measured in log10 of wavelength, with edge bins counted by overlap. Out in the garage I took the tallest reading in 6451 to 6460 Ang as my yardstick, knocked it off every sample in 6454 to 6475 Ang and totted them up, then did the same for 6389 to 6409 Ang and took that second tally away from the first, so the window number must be 7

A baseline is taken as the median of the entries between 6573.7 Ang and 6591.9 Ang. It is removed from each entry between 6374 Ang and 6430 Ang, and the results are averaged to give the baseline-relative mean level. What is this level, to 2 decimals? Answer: -1.47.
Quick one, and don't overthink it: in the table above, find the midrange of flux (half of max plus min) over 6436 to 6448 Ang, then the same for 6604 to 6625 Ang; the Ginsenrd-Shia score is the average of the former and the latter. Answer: 21.9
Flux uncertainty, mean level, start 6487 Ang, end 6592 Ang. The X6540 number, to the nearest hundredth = 1.35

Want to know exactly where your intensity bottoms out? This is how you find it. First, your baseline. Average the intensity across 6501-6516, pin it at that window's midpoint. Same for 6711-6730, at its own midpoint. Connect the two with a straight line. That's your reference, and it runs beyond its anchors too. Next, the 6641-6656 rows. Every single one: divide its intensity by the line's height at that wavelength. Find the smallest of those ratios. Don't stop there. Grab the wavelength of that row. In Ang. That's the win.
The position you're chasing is 6648.30 Ang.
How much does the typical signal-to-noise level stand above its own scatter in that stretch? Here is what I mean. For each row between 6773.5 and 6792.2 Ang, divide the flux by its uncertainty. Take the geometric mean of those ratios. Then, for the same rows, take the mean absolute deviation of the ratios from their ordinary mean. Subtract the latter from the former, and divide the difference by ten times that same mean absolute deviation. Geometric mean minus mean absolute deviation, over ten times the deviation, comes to 1.5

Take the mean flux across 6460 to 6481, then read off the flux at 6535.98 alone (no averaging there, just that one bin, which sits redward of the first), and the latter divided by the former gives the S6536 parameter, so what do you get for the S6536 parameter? 1.01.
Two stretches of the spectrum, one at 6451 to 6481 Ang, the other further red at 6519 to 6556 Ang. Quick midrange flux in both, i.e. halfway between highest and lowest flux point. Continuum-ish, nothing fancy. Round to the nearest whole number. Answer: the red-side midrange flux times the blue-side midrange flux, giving 468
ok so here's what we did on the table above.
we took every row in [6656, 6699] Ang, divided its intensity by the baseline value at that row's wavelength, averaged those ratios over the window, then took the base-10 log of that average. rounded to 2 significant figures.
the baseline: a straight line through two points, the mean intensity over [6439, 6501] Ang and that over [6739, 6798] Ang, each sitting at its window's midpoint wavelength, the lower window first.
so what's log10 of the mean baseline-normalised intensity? 0.011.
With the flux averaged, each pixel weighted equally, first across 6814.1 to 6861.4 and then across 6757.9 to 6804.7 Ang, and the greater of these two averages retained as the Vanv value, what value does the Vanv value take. 20.5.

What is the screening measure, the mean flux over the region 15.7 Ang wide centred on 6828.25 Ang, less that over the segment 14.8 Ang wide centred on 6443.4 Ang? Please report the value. -1.1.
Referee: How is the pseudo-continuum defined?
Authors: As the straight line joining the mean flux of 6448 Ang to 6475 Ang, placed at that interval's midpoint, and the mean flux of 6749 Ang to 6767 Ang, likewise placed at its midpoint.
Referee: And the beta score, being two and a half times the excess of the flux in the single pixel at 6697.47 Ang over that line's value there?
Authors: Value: 7.5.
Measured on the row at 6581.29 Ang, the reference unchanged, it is 1.6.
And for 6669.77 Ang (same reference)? 2.8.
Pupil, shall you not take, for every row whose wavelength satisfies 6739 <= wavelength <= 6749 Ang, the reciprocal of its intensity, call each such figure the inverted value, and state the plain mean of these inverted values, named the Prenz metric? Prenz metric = 0.0509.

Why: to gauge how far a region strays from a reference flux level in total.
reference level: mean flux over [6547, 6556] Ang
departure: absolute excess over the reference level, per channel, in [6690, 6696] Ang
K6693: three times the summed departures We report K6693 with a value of 4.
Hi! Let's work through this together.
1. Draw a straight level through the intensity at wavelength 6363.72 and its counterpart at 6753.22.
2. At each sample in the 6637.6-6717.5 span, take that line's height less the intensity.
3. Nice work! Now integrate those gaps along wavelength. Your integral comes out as -223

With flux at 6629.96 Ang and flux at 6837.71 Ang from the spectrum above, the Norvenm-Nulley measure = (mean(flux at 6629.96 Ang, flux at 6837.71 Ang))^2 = 452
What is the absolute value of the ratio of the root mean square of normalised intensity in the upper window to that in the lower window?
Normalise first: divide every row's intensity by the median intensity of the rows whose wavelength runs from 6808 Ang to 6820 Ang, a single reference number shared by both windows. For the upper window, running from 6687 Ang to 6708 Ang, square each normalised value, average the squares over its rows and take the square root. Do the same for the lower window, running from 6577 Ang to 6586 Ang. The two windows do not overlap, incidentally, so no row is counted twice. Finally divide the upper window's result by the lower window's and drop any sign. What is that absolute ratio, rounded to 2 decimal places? 0.91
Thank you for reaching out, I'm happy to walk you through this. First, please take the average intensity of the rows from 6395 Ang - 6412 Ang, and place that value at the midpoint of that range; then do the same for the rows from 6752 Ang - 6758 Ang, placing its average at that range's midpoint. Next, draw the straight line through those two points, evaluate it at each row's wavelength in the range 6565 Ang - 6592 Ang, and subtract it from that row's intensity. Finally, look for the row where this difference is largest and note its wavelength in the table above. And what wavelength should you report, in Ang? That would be 6590.38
